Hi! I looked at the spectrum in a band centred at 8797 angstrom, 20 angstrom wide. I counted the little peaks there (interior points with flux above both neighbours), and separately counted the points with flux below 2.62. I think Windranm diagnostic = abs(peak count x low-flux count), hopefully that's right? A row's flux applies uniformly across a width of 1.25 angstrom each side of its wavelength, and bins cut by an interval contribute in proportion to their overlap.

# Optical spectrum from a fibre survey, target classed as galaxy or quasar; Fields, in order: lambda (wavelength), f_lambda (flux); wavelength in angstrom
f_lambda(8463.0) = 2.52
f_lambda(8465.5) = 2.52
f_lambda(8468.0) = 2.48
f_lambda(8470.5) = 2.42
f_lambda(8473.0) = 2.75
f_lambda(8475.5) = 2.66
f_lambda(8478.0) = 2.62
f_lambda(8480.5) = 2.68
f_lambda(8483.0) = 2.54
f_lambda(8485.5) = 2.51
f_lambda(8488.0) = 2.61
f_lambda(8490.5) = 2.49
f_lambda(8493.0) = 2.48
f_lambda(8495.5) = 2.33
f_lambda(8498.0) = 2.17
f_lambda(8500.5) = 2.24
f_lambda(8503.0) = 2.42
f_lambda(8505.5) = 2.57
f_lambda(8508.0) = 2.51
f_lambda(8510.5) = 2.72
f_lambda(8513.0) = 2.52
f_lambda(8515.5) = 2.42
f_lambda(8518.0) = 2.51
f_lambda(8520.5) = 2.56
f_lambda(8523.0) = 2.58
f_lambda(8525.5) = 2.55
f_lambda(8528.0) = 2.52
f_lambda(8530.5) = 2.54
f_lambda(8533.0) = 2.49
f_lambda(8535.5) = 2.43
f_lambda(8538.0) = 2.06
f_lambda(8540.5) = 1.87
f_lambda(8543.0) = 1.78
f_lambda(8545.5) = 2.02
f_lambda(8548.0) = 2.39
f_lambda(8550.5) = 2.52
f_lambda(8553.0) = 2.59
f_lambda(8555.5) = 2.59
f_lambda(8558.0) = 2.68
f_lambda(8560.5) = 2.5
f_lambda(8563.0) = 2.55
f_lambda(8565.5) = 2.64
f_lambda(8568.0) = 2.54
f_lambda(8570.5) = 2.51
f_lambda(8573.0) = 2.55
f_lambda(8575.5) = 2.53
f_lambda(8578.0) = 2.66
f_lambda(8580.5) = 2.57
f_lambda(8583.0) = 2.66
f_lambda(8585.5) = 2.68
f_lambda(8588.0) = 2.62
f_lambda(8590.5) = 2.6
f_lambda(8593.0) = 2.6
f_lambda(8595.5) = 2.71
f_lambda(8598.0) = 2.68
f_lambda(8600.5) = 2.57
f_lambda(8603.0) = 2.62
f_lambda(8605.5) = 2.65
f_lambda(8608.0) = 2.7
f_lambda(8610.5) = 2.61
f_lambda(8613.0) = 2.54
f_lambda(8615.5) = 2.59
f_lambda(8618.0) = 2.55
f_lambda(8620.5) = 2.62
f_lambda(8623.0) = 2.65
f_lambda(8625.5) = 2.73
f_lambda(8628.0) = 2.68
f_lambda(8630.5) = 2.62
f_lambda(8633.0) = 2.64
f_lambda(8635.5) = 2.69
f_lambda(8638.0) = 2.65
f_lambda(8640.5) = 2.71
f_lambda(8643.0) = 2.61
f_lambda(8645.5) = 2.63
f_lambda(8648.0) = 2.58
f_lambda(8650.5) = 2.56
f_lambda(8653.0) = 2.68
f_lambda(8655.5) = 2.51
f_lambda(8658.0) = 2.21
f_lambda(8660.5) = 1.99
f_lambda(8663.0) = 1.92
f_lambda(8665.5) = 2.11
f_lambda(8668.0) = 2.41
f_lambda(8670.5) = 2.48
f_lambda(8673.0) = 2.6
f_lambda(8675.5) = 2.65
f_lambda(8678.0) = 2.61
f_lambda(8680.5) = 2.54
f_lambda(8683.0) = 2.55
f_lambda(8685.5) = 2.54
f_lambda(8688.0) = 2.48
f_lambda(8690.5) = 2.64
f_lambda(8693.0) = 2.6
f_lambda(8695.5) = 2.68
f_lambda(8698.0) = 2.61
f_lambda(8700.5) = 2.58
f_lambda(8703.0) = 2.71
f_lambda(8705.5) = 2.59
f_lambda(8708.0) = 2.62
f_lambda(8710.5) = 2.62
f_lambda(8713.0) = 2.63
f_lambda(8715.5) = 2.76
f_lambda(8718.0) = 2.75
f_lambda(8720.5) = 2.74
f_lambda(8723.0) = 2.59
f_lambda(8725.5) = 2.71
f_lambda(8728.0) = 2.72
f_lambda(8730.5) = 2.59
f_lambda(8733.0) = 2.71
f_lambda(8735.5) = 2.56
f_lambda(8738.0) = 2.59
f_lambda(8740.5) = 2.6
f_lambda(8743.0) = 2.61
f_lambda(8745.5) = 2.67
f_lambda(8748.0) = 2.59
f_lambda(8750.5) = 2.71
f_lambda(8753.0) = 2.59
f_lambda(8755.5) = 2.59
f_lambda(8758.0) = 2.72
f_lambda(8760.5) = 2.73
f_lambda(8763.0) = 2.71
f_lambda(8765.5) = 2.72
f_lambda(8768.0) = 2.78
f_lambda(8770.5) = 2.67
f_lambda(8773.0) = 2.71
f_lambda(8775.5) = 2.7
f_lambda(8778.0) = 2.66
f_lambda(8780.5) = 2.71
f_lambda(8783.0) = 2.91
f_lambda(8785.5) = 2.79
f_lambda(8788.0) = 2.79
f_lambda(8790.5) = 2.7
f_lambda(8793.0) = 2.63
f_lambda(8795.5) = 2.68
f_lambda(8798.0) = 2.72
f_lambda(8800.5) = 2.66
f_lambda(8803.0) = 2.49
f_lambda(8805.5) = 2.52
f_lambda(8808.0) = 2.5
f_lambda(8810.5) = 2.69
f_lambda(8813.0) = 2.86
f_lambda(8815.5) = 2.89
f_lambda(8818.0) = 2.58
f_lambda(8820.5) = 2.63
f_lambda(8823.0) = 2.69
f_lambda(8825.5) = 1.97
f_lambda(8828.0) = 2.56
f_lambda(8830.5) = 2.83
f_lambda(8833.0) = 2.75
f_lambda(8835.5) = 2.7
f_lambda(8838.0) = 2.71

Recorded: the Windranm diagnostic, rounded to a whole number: 2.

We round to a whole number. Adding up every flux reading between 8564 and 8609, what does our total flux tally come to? 47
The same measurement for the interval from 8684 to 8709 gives 26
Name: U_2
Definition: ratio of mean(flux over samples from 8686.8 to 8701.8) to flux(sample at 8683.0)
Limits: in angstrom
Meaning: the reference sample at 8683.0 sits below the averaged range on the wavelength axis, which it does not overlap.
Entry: 1.02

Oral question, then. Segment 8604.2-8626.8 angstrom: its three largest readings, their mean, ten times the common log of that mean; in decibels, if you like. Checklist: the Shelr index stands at 4.30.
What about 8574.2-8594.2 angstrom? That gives 4.26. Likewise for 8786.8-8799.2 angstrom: 4.37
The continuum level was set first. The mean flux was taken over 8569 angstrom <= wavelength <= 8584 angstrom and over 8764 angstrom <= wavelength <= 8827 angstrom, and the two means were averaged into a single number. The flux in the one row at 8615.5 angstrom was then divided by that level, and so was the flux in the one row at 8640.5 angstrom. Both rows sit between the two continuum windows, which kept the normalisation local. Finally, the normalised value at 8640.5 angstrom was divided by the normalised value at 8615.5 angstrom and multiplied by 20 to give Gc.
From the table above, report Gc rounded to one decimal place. 20.9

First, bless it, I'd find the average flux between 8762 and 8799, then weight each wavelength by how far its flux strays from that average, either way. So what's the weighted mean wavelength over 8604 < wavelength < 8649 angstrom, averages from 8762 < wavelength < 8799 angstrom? 8625.9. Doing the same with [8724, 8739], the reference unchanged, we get 8734.3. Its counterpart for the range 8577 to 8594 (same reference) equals 8586.1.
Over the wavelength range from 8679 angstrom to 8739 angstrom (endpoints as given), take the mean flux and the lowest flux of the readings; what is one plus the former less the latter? 1.15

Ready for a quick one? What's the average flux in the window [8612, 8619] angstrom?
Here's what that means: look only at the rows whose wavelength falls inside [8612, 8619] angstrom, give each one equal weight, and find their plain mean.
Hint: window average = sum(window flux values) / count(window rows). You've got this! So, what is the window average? 2.56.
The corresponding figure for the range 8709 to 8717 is 2.67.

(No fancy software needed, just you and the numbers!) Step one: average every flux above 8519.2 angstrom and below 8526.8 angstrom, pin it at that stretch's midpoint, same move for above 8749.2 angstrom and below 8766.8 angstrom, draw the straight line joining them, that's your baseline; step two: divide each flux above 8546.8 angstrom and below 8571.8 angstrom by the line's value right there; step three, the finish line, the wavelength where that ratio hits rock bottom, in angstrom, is 8548.0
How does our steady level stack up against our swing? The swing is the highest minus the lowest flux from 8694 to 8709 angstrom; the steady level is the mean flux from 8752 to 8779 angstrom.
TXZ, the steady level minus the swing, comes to 2.56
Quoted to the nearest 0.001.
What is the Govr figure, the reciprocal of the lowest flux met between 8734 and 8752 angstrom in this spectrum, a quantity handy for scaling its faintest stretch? 0.391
